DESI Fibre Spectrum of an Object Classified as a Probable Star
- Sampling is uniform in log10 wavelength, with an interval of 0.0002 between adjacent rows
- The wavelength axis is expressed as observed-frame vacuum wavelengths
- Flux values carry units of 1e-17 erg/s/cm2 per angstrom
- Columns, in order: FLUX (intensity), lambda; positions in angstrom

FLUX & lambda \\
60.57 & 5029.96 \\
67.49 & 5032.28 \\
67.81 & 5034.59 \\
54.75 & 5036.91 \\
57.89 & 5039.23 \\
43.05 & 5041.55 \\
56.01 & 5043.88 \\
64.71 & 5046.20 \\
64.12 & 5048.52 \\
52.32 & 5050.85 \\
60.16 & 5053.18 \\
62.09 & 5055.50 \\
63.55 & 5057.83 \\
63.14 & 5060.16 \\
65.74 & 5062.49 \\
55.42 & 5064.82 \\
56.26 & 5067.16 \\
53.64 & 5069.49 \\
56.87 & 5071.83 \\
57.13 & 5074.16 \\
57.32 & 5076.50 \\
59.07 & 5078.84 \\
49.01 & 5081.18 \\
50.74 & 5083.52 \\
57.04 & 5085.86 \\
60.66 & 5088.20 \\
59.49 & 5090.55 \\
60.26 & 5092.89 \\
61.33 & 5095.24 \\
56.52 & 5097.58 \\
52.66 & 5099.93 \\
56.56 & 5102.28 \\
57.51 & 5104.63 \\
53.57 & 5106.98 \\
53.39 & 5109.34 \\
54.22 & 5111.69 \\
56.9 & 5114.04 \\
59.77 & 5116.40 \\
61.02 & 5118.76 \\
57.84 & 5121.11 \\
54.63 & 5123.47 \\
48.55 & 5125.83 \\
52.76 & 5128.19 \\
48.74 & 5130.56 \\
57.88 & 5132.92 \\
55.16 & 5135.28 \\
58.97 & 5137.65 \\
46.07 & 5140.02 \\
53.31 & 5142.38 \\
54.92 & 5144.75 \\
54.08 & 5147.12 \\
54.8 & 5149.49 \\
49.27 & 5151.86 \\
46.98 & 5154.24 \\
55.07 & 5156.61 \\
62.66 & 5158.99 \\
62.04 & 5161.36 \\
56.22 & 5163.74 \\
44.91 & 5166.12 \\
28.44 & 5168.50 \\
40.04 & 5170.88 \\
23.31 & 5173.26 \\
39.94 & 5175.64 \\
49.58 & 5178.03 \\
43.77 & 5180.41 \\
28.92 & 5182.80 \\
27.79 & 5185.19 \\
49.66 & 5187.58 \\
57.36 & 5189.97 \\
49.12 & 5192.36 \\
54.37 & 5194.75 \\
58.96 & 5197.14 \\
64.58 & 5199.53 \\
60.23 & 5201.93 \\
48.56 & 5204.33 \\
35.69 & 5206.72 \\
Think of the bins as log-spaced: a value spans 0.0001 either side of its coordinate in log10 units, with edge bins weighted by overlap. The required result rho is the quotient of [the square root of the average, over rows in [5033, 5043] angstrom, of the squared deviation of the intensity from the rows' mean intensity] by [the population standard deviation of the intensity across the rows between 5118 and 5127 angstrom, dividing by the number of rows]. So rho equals 1.9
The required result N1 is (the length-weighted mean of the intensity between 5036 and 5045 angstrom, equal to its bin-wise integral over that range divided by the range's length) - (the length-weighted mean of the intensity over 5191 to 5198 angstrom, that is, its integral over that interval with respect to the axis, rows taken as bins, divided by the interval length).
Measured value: -1.2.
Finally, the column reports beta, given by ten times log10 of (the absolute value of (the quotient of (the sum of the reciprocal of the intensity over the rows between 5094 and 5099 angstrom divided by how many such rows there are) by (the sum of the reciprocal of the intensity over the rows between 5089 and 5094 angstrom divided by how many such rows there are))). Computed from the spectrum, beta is 0.08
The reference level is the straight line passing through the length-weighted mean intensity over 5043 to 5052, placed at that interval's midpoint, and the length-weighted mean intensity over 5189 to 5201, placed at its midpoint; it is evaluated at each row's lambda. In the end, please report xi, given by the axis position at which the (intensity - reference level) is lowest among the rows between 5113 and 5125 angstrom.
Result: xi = 5123.47 angstrom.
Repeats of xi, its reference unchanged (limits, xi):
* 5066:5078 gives 5069.49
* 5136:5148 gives 5140.02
